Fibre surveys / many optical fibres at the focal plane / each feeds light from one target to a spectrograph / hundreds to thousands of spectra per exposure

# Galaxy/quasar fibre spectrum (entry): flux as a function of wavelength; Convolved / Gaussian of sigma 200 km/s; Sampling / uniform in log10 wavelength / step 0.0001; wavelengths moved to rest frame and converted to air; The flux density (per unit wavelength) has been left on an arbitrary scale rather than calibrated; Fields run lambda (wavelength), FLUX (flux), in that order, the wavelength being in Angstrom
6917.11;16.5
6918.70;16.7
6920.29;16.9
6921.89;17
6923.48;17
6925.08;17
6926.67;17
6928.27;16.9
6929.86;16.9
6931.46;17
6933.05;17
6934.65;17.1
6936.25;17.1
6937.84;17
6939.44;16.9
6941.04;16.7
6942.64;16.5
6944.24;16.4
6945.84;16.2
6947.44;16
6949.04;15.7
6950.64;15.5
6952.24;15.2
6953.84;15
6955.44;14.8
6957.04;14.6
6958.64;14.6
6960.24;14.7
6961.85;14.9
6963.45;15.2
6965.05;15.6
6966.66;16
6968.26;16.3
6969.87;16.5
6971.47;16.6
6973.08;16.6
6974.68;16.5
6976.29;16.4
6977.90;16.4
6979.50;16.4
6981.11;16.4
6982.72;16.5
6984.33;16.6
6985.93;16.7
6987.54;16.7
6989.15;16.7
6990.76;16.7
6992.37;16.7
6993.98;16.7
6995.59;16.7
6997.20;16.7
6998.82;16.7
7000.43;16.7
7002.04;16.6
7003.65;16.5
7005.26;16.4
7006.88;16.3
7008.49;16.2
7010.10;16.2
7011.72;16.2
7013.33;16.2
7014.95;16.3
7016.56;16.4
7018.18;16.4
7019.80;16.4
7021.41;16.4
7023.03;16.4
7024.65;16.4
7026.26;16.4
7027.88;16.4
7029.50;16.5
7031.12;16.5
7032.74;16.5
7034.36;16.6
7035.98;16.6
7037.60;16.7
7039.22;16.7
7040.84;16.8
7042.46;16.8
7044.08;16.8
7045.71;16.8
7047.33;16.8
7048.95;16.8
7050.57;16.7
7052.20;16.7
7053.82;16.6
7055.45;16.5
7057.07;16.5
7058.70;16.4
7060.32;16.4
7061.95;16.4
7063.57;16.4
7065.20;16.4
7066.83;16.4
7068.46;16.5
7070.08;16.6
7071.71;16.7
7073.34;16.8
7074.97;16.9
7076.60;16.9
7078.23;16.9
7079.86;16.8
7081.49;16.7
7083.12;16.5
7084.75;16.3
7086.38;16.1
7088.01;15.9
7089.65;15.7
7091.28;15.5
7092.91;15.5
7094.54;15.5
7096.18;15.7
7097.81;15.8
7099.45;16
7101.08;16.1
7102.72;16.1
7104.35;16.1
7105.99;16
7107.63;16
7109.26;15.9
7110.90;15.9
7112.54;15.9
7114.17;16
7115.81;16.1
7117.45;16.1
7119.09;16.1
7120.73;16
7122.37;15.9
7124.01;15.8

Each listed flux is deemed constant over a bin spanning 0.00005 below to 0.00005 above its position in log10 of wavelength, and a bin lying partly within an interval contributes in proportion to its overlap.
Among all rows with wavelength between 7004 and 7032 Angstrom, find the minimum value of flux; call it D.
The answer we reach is 16.2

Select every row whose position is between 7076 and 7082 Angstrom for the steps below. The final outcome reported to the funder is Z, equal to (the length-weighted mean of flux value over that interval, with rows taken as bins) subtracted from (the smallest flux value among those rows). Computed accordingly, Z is -0.13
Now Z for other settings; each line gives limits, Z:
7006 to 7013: -0.02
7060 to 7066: 0.00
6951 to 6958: -0.35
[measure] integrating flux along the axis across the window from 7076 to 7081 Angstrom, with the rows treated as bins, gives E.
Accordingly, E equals 84.3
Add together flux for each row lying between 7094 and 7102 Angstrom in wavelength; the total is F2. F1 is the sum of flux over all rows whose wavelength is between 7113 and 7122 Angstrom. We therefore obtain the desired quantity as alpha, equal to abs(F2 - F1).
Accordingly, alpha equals 1.2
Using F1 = 80.3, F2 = 79.1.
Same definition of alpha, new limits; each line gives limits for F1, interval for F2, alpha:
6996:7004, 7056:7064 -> 1.1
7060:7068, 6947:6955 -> 4.6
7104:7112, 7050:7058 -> 3.1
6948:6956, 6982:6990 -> 7.0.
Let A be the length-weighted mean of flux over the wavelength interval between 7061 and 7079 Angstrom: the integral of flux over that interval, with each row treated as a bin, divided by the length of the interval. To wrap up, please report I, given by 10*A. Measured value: 166.2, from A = 16.62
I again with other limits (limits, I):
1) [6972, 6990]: 165.4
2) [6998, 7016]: 163.9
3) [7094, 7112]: 159.2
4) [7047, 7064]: 165.7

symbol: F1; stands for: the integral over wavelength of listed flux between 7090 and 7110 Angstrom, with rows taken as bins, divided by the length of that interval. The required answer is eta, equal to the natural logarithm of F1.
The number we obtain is 2.76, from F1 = 15.9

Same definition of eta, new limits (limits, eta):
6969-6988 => 2.80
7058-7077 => 2.81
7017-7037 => 2.80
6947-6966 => 2.72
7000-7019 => 2.79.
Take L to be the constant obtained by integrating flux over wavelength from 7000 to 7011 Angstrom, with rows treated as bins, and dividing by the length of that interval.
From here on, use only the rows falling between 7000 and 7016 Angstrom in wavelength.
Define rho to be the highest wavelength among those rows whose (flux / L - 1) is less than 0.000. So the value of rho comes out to 7014.95 Angstrom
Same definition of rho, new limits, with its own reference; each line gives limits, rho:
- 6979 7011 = 7010.10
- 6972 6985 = 6981.11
